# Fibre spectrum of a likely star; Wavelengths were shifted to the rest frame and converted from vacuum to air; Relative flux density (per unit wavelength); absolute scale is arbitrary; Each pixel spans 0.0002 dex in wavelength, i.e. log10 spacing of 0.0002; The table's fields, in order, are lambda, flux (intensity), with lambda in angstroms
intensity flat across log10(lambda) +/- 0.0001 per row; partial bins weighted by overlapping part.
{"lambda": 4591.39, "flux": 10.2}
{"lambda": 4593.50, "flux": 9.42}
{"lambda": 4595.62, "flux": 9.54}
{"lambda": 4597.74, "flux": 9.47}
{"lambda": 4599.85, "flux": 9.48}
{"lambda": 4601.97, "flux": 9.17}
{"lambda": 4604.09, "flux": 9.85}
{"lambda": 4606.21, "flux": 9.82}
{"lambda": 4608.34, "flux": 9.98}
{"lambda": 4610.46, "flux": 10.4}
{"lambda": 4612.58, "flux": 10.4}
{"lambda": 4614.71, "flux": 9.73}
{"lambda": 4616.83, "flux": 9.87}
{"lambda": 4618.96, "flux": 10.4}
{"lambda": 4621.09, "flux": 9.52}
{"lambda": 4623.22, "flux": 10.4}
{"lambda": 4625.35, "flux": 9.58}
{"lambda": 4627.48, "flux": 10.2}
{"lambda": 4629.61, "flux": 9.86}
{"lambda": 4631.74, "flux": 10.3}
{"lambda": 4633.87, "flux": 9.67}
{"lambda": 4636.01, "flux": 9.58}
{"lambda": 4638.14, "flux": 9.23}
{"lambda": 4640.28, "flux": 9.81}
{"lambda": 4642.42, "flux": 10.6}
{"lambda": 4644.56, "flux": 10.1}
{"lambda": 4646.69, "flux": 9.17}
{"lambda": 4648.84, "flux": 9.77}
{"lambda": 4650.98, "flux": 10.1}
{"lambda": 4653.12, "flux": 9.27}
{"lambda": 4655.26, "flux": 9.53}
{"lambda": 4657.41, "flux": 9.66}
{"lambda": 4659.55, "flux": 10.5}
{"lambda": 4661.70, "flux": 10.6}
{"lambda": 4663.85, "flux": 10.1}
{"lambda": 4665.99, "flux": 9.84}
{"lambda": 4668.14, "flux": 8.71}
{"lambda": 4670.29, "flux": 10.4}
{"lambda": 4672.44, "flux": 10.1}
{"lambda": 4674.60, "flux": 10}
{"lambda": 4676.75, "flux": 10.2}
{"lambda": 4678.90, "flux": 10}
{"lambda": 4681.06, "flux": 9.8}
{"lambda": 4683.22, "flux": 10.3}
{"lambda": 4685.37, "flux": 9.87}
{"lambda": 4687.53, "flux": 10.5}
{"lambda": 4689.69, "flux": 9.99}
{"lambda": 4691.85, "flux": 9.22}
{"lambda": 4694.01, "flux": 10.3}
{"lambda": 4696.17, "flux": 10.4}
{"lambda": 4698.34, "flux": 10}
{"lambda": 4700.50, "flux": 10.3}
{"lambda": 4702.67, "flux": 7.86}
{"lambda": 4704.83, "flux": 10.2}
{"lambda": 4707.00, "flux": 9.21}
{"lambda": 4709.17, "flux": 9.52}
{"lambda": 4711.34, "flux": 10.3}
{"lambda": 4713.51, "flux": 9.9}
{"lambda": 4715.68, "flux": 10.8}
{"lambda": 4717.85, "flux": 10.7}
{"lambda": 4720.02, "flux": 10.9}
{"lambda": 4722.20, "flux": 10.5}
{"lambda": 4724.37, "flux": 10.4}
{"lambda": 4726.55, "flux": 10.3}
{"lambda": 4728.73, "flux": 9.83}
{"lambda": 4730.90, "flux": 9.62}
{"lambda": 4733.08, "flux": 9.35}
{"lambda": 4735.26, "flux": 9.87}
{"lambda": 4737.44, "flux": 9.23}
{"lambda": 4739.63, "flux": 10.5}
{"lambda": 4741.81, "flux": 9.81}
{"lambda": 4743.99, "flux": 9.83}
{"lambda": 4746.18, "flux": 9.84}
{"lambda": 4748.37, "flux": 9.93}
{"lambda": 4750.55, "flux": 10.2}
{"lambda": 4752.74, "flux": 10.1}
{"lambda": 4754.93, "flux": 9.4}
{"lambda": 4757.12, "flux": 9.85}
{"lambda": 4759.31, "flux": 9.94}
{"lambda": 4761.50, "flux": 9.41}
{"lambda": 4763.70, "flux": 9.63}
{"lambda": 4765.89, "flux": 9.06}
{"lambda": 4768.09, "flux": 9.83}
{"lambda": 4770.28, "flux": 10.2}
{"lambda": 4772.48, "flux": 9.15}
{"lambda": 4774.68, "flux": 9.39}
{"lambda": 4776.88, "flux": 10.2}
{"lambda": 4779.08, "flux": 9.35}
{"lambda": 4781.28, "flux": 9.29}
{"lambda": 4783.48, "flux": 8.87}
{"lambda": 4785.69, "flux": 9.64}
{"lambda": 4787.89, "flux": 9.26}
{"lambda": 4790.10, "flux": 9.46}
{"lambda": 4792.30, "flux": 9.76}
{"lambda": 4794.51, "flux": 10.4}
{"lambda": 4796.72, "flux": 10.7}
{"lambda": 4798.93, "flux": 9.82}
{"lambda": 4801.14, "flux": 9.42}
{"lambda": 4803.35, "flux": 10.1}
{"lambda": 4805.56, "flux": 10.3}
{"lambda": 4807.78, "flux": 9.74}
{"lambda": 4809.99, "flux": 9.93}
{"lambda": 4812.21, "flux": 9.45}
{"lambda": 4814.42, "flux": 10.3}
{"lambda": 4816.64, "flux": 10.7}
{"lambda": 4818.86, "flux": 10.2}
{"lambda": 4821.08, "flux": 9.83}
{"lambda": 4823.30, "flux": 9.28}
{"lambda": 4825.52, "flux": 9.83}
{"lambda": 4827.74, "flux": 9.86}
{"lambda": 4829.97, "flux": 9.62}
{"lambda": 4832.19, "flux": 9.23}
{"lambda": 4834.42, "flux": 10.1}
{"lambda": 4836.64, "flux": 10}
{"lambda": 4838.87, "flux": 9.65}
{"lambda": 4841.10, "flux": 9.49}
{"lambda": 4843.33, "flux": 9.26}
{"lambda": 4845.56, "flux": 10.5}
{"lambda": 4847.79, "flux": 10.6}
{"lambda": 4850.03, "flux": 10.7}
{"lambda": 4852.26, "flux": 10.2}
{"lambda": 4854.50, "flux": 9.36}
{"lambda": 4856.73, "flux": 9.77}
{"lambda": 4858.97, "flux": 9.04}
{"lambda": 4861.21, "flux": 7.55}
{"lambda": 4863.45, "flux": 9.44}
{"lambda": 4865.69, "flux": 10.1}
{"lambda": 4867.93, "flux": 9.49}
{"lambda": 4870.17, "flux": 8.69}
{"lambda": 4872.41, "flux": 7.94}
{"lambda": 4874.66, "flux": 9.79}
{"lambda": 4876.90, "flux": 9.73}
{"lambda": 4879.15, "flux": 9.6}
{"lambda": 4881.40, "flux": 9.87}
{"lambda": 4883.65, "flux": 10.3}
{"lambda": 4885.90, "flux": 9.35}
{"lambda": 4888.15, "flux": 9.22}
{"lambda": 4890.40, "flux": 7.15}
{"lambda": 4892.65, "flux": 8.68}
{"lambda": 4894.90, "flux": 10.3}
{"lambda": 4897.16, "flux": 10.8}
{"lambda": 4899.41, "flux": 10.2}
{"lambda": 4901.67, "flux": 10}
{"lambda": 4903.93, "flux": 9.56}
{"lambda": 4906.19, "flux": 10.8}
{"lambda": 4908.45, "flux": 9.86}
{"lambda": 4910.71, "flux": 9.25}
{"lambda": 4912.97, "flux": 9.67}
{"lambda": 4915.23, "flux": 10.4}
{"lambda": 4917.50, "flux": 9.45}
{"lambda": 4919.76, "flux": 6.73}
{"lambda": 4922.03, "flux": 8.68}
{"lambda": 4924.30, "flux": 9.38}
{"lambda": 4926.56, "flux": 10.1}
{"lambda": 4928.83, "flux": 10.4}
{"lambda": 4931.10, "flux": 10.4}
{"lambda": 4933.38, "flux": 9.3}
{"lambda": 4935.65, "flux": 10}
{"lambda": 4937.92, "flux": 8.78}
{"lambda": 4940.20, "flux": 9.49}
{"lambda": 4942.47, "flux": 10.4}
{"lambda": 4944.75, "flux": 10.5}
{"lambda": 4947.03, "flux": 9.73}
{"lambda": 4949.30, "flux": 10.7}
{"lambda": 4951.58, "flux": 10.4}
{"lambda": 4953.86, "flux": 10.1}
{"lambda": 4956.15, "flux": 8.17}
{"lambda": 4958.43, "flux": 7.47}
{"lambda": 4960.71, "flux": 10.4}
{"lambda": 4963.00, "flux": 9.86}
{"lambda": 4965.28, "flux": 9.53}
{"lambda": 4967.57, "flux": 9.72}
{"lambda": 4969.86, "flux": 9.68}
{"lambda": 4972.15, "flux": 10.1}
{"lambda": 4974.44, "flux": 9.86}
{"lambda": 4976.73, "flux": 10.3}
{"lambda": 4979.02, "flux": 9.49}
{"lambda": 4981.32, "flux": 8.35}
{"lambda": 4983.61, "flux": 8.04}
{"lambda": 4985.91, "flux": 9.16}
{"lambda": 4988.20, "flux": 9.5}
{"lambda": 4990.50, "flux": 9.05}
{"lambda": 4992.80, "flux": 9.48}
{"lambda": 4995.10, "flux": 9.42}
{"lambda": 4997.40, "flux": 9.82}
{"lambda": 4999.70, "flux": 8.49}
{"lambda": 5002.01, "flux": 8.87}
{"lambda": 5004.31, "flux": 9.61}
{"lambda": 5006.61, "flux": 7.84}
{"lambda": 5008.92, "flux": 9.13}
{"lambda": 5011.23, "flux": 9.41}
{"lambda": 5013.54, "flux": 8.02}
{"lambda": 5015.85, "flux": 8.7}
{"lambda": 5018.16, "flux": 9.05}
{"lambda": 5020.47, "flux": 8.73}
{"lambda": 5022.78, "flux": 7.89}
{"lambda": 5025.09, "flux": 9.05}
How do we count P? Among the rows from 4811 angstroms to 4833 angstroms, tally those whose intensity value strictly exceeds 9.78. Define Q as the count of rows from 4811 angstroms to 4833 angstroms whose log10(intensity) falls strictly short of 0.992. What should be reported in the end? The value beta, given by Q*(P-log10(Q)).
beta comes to 21.6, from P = 6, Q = 4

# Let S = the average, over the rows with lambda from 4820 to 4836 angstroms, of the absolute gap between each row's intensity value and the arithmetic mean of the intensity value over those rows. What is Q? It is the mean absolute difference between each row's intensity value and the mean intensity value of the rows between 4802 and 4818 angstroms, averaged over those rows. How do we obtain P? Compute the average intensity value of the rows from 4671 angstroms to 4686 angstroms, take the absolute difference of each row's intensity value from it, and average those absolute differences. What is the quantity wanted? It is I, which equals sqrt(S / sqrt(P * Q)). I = 1.11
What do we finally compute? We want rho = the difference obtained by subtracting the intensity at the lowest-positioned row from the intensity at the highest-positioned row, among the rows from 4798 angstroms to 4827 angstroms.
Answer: 0.0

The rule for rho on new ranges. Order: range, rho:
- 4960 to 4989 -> -0.9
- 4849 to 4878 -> -1.0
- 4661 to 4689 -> -0.1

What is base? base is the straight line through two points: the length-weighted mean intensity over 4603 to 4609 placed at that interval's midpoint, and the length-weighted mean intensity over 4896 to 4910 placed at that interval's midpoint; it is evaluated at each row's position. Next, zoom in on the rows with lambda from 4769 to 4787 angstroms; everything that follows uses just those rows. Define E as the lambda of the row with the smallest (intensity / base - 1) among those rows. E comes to 4783.48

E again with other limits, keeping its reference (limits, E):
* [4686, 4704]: 4702.67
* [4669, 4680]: 4678.90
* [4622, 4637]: 4636.01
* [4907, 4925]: 4919.76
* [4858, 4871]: 4861.21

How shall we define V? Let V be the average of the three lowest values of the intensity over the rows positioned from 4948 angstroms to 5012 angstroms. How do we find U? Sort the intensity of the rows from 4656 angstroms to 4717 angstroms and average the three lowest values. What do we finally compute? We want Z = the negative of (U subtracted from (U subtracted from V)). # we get 9.4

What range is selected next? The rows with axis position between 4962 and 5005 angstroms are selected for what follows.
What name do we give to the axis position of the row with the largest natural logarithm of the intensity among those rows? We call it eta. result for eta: 4976.73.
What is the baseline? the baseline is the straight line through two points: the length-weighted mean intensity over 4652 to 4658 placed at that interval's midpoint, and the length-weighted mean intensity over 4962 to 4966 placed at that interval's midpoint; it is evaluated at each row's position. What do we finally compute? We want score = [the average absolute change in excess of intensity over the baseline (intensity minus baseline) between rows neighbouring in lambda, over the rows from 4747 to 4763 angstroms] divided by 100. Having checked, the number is 0.0036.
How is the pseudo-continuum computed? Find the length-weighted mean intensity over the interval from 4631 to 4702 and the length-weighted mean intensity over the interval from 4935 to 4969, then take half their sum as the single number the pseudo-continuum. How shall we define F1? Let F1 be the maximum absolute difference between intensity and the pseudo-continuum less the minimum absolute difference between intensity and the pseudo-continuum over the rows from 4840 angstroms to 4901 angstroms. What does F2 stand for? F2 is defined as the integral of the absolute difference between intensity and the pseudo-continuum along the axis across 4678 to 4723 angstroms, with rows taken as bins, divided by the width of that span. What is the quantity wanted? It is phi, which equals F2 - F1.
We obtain -2.1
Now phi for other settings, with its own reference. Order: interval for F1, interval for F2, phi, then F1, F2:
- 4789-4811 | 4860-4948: -0.2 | 0.9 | 0.68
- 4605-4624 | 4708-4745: -0.1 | 0.6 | 0.45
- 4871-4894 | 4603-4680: -2.3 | 2.6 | 0.36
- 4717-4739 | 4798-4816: -0.8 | 1.1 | 0.30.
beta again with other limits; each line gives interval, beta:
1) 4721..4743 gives 25.6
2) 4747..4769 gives 21.6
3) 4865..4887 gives 22.1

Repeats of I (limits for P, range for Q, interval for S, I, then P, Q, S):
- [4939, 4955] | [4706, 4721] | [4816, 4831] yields 0.84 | 0.36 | 0.6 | 0.31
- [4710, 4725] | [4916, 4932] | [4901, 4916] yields 0.91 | 0.26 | 0.9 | 0.40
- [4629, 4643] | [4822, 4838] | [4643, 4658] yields 0.97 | 0.33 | 0.3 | 0.29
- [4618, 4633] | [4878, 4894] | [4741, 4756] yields 0.60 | 0.33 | 0.7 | 0.17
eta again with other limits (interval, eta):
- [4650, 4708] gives 4661.70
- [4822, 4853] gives 4850.03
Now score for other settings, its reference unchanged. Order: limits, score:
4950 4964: 0.0128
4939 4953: 0.0061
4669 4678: 0.0020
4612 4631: 0.0061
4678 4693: 0.0051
